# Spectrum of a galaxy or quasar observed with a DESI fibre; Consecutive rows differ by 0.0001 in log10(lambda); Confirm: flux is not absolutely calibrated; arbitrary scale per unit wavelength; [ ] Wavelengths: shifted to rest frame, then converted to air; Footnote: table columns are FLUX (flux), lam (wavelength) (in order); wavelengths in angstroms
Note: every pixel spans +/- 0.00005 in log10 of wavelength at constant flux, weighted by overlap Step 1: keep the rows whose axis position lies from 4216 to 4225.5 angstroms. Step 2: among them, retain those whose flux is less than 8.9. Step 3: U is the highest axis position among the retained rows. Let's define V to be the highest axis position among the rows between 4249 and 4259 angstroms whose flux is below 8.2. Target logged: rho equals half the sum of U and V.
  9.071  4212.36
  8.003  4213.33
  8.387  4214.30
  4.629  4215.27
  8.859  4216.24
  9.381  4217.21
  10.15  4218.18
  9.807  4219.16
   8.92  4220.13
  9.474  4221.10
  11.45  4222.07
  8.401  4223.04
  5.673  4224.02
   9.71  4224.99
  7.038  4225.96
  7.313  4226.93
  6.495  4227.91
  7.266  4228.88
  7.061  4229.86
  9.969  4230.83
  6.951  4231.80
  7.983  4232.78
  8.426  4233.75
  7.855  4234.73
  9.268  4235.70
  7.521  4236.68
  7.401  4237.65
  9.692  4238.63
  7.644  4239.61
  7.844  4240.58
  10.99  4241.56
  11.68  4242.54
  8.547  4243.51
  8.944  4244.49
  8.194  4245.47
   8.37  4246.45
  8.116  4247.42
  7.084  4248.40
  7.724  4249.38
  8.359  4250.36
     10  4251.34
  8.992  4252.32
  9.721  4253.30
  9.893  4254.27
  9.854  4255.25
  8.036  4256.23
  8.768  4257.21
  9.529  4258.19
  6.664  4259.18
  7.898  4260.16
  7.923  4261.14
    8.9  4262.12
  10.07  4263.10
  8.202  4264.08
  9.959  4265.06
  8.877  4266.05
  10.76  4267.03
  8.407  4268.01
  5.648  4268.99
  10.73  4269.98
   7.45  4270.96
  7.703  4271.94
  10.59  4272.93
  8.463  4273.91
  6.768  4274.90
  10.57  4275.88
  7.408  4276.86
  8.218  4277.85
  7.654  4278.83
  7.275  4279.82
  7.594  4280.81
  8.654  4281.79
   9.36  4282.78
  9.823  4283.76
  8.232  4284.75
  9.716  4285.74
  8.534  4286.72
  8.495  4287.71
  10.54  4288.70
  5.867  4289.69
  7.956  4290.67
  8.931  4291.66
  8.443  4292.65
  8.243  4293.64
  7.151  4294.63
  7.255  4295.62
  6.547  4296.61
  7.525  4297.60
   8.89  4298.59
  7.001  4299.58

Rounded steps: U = 4224.02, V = 4256.23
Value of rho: 4240.1 angstroms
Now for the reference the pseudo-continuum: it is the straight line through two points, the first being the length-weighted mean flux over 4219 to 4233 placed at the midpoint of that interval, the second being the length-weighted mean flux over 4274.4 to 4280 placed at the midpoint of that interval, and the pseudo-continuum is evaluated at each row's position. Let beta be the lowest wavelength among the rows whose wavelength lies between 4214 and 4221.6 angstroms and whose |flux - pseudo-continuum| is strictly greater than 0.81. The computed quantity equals 4215.27 angstroms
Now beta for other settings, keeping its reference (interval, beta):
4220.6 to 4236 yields 4221.10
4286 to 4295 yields 4288.70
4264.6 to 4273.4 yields 4265.06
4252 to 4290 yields 4252.32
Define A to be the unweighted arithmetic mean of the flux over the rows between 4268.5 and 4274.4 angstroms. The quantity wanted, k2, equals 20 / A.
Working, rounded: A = 8.4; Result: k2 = 2.37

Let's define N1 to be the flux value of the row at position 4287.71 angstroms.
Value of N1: 8.495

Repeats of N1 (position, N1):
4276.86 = 7.408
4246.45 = 8.37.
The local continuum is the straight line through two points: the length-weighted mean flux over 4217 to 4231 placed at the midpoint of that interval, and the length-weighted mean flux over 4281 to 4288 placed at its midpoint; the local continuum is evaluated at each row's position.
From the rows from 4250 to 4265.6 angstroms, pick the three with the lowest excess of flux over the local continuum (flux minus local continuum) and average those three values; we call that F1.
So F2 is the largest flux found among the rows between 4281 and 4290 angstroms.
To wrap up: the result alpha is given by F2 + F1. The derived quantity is 9.3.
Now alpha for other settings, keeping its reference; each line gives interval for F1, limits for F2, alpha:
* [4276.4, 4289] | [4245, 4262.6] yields 8.5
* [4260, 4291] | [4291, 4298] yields 6.1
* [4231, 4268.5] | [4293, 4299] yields 7.1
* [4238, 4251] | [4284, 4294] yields 9.4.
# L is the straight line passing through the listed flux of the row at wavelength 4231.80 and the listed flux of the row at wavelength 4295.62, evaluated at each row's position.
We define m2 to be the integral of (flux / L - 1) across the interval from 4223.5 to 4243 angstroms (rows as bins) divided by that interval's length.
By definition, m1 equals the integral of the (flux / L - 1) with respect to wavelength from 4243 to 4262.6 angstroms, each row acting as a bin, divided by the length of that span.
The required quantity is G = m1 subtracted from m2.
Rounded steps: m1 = 0.217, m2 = 0.176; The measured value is -0.04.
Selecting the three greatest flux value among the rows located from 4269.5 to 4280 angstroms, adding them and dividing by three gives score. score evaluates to 10.6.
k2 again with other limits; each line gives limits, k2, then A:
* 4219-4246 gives 2.36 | 8.5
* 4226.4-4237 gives 2.55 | 7.8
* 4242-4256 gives 2.23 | 9.0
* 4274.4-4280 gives 2.51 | 8.0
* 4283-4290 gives 2.29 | 8.7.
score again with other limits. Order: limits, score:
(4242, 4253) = 10.2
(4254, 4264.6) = 9.9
